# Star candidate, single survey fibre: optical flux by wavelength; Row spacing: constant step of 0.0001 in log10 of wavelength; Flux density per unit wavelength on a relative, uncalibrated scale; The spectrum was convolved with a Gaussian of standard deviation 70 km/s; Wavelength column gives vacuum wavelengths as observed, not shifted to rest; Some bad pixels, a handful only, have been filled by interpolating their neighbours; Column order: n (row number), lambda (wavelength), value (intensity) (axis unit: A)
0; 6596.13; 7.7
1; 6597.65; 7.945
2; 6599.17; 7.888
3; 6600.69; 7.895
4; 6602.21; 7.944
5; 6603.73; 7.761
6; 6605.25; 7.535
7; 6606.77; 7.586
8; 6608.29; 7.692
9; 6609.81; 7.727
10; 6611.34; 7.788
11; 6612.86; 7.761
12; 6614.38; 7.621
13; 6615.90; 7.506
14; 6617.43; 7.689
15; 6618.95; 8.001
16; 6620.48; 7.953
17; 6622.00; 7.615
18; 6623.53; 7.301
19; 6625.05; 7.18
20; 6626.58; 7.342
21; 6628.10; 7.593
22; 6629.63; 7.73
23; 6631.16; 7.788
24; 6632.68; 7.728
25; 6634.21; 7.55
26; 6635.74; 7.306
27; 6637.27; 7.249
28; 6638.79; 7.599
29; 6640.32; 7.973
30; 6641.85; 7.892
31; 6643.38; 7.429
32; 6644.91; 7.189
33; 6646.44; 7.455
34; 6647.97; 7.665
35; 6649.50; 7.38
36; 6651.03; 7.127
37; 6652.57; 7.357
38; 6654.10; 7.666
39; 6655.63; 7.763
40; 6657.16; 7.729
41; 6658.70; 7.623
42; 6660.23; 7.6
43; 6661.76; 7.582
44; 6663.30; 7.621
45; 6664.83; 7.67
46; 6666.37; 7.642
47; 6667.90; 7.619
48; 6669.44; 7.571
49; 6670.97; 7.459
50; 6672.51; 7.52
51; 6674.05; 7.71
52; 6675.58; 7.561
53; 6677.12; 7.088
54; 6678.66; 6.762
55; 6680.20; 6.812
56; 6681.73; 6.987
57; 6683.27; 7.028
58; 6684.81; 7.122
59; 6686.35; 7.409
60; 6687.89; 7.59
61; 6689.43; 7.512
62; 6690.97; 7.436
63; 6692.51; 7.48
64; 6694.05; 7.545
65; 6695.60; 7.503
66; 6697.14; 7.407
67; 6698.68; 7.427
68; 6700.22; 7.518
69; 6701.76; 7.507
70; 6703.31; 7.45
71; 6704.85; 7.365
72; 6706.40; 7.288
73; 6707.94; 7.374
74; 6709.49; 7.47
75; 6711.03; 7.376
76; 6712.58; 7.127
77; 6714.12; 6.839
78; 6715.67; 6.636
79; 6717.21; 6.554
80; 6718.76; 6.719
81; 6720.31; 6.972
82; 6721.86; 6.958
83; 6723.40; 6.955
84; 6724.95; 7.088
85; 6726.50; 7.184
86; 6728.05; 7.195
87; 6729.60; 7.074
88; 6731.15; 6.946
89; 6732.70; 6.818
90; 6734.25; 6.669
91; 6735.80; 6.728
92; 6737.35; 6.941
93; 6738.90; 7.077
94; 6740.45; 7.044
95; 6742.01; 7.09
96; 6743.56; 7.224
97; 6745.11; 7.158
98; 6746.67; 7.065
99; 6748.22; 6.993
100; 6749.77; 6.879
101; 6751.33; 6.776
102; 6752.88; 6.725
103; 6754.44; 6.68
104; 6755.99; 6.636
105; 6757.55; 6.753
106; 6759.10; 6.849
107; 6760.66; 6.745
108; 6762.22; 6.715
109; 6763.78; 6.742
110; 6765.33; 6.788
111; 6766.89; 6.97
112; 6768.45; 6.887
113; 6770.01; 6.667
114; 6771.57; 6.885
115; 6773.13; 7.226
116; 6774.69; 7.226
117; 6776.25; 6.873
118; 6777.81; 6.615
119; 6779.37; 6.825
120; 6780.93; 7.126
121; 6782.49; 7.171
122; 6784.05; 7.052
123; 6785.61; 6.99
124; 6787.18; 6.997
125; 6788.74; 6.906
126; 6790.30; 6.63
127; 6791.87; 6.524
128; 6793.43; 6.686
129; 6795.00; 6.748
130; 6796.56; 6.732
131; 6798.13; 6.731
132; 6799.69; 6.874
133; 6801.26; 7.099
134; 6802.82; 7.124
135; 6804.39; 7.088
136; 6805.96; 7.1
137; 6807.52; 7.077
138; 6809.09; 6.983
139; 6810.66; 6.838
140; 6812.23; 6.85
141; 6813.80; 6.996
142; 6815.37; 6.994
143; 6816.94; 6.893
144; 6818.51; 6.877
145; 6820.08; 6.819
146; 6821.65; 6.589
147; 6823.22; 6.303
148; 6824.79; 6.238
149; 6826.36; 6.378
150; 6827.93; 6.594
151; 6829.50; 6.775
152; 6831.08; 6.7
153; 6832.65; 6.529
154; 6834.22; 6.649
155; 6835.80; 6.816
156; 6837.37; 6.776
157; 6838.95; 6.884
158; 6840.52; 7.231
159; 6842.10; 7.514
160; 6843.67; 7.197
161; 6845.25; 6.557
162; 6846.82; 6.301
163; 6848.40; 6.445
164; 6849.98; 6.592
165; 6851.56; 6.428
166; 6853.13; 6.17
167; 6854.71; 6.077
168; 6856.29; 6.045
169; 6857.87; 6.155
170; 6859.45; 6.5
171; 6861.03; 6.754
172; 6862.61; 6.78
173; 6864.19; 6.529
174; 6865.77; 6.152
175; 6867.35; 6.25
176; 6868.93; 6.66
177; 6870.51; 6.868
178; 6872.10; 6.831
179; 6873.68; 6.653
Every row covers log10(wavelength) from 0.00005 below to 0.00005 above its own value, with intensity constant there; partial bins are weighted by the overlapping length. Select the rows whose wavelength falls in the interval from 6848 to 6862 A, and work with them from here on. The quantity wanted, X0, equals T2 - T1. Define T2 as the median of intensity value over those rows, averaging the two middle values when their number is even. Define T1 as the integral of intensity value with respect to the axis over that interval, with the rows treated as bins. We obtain -83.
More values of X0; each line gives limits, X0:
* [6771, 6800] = -193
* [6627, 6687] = -441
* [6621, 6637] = -113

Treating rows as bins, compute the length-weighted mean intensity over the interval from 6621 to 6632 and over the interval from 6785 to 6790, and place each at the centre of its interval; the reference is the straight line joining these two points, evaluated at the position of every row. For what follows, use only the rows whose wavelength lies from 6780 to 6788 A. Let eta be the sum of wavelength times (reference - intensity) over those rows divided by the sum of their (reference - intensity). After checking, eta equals 6783.1 A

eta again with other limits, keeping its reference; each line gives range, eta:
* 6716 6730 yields 6719.6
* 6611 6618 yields 6613.2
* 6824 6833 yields 6827.2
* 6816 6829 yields 6825.2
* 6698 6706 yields 6701.6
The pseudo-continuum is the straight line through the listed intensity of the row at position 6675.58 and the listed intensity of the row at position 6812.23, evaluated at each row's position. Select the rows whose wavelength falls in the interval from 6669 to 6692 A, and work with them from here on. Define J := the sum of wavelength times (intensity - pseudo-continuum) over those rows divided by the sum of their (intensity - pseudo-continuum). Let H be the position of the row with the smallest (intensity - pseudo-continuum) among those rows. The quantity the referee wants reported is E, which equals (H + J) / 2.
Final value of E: 6679.5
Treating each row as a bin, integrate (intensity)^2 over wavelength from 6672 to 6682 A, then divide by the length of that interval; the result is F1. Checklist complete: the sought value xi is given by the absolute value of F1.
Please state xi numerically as 52.1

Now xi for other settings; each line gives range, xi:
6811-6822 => 47.2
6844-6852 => 42.4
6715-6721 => 45.2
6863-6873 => 43.1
